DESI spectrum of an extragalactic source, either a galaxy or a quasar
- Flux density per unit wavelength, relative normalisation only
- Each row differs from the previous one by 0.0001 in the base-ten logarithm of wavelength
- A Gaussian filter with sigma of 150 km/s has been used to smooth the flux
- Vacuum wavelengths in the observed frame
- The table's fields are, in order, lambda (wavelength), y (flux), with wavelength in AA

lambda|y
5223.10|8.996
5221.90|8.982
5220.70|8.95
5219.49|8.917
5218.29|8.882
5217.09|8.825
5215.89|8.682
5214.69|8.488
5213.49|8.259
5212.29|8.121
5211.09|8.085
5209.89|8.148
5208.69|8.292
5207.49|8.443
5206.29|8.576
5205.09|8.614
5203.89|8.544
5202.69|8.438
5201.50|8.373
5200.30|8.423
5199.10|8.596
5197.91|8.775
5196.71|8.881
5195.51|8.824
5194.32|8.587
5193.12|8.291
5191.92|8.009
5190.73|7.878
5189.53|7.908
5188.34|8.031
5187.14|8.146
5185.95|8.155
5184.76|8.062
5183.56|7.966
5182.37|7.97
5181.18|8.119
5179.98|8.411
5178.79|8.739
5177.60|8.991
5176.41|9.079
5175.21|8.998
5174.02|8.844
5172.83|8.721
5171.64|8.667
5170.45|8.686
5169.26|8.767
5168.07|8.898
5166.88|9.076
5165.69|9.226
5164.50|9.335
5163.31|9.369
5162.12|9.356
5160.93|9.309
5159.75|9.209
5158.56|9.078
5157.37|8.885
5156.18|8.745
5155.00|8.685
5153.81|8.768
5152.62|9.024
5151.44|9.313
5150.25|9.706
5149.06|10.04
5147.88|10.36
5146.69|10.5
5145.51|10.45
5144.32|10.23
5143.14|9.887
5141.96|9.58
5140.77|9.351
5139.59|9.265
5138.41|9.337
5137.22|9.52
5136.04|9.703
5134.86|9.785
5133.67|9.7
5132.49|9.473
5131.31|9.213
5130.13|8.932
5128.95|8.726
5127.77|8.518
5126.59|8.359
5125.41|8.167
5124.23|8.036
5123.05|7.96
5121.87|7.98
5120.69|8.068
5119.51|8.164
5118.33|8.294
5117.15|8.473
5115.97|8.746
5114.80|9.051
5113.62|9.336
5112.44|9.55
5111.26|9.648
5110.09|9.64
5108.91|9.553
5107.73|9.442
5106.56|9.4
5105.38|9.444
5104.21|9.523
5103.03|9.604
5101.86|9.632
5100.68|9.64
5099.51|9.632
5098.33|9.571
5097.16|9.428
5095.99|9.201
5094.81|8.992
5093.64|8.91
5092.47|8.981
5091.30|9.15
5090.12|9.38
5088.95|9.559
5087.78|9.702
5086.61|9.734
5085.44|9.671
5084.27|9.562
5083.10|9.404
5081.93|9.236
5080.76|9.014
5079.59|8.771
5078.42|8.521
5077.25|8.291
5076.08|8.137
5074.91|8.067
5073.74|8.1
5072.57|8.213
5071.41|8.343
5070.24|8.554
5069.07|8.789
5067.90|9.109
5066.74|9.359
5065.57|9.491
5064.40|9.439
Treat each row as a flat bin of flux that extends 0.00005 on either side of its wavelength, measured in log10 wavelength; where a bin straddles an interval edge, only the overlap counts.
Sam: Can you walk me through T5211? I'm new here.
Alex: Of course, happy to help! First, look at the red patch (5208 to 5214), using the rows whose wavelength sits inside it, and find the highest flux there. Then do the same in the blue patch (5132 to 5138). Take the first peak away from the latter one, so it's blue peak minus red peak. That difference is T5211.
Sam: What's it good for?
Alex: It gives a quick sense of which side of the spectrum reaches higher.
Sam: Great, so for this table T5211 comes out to 1.5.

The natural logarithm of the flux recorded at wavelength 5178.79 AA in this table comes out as 2.17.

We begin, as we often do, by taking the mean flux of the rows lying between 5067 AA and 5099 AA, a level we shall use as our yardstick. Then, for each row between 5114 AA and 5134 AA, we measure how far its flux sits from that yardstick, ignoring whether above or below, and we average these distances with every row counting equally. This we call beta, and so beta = 0.58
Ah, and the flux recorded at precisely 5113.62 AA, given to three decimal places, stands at 9.336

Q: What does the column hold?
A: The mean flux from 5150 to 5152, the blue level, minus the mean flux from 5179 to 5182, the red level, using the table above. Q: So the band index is 1.2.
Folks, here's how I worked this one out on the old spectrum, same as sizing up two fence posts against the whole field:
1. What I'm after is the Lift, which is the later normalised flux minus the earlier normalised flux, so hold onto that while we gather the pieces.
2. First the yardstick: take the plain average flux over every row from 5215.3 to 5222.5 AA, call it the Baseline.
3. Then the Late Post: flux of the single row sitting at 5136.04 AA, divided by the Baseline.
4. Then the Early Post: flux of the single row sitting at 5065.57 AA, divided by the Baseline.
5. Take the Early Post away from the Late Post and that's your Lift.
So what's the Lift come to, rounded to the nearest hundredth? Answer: 0.02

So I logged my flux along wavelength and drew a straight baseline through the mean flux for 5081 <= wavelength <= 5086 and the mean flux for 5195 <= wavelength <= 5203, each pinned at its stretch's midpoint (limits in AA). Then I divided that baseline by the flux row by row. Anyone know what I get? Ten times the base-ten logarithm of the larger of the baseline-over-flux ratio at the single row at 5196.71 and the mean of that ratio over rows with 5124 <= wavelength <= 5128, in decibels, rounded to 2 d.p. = 0.44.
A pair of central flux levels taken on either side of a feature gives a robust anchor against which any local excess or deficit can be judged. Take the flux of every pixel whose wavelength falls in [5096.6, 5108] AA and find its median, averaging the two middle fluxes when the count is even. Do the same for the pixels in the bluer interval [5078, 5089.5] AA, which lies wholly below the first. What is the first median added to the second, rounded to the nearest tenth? 19.0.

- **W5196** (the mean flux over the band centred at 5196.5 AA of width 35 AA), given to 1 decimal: 8.3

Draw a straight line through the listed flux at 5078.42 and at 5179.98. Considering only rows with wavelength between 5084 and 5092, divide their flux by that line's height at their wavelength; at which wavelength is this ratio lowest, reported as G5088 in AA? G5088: 5091.30 AA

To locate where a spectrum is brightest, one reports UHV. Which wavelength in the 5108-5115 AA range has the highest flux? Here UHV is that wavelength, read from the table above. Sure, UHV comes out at 5111.26 AA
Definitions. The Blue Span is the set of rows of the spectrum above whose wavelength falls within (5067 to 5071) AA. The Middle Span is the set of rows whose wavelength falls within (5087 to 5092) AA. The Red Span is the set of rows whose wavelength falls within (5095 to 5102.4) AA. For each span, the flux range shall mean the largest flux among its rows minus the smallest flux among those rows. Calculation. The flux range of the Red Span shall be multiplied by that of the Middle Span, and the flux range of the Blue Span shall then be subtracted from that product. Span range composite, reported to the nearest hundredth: -0.31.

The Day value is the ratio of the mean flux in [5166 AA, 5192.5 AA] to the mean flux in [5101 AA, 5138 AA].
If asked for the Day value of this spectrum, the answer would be 0.94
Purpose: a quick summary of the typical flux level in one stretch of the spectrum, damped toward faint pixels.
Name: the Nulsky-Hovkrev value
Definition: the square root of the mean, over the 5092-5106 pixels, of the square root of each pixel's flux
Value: 1.750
